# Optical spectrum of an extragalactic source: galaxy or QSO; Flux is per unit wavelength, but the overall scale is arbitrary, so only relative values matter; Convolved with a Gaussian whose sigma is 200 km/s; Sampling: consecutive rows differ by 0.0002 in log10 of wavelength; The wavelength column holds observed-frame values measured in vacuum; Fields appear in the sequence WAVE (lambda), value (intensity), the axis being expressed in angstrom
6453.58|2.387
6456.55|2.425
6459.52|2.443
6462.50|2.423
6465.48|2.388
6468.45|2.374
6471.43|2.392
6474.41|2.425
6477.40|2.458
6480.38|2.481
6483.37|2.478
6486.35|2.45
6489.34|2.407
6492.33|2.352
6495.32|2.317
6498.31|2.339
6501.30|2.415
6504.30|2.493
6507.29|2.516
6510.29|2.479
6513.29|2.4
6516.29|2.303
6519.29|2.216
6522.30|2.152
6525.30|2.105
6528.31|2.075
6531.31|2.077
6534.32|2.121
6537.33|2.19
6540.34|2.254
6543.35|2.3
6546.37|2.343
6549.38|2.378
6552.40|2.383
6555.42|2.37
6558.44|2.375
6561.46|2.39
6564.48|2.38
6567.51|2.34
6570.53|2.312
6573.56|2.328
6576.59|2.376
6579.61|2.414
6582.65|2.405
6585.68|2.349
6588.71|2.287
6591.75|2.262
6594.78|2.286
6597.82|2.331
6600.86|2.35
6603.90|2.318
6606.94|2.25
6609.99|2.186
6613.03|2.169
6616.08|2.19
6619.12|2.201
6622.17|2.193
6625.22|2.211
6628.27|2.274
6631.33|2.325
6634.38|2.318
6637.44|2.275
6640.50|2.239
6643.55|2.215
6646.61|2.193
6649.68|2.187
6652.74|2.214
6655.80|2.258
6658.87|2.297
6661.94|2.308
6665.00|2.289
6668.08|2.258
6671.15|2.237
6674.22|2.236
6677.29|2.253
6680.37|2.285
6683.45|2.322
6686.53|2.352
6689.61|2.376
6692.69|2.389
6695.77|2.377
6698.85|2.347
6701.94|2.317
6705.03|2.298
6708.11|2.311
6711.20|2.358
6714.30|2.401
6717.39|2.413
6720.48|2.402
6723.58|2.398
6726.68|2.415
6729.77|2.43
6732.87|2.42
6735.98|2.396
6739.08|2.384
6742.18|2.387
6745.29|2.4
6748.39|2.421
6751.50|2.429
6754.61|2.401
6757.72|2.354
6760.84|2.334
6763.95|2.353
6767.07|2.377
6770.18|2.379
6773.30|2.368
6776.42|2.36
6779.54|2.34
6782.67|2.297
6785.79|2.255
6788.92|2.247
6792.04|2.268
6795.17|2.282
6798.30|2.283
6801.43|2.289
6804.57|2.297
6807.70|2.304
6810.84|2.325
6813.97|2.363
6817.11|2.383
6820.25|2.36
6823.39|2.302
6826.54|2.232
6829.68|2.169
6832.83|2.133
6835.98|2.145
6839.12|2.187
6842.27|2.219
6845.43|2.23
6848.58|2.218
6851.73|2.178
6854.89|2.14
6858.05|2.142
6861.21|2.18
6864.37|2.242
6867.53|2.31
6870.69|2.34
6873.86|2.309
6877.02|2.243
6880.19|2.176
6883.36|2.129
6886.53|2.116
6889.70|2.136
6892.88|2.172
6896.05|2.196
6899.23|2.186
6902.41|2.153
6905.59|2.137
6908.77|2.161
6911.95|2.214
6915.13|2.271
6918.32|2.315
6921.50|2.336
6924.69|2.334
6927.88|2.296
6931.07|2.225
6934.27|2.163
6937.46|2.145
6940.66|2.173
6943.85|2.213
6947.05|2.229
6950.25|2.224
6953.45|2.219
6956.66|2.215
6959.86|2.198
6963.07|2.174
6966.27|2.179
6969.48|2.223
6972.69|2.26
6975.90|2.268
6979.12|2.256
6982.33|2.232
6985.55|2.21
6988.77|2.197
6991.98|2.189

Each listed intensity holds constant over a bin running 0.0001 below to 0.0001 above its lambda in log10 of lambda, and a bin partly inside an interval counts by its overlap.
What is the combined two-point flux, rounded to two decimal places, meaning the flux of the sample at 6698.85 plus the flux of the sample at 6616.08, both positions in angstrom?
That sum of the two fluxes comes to 4.54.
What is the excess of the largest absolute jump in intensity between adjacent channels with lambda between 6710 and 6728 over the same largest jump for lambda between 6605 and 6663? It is -0.021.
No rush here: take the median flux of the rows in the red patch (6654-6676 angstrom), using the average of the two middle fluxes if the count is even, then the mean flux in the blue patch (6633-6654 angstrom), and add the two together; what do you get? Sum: 4.49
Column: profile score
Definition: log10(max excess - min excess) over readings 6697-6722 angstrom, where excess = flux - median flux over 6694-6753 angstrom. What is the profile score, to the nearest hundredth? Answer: -0.94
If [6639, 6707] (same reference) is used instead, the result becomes -0.69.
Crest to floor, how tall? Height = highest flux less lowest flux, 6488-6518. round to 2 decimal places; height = 0.21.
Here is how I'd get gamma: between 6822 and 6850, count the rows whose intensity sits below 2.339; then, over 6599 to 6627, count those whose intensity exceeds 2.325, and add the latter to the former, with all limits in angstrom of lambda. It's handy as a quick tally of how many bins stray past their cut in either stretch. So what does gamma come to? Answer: 10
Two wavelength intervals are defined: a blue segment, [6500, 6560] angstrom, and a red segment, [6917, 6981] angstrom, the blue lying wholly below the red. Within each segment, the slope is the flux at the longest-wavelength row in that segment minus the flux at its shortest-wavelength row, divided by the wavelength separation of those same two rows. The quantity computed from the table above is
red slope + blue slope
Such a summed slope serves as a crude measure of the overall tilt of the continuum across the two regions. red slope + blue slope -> -0.002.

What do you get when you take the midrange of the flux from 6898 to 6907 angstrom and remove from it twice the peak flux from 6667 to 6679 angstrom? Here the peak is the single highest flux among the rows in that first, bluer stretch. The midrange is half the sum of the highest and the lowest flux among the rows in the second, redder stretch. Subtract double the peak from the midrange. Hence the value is -2.35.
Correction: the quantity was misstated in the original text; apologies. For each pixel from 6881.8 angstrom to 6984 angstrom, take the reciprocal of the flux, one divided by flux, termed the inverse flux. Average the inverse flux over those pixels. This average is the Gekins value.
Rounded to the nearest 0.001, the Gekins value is 0.453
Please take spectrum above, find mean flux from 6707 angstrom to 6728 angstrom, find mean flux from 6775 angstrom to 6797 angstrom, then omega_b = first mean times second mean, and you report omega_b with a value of 5.5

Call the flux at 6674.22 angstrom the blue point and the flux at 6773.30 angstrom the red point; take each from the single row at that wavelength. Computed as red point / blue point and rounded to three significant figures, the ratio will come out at 1.06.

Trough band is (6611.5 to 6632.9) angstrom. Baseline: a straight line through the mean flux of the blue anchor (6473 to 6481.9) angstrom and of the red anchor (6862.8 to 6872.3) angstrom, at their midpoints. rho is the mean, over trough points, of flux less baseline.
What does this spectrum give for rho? -0.17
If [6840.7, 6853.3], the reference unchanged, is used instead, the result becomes -0.09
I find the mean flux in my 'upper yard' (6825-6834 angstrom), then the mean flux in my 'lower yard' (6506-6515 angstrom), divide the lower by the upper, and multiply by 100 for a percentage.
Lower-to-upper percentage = 113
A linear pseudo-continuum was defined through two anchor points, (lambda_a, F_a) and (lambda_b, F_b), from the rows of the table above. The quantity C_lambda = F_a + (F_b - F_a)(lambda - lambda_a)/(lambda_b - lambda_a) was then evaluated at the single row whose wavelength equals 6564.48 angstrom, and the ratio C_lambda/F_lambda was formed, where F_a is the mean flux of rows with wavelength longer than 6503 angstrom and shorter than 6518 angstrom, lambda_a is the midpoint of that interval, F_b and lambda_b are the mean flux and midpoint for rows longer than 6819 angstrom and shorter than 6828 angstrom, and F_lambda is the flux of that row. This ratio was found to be 1.01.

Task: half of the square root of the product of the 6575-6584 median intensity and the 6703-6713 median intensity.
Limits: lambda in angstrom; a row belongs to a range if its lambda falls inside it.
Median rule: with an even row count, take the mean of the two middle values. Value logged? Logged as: 1.18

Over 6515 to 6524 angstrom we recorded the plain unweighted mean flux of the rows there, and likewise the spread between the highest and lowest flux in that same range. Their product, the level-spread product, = 0.34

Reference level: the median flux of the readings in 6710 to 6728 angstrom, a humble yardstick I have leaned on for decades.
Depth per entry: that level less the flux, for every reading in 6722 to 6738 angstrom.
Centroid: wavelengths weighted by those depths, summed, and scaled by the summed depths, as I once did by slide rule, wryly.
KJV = 6729.8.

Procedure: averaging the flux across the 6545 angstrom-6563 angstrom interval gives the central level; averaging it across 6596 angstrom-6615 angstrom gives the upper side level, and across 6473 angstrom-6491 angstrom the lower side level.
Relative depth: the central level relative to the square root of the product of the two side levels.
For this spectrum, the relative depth 1.01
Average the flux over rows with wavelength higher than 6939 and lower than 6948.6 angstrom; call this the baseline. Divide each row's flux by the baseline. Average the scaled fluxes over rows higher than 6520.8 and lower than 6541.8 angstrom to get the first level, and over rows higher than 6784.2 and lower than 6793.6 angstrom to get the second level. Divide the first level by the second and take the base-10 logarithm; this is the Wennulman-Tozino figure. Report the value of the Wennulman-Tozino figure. -0.02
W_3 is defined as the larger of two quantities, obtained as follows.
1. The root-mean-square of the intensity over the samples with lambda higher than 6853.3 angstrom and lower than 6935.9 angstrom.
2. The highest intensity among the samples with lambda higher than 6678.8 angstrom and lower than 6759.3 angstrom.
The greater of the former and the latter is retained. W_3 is 2.43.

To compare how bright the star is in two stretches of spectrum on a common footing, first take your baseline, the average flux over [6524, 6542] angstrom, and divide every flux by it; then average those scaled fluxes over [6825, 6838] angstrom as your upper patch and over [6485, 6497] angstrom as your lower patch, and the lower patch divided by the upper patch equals 1.10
